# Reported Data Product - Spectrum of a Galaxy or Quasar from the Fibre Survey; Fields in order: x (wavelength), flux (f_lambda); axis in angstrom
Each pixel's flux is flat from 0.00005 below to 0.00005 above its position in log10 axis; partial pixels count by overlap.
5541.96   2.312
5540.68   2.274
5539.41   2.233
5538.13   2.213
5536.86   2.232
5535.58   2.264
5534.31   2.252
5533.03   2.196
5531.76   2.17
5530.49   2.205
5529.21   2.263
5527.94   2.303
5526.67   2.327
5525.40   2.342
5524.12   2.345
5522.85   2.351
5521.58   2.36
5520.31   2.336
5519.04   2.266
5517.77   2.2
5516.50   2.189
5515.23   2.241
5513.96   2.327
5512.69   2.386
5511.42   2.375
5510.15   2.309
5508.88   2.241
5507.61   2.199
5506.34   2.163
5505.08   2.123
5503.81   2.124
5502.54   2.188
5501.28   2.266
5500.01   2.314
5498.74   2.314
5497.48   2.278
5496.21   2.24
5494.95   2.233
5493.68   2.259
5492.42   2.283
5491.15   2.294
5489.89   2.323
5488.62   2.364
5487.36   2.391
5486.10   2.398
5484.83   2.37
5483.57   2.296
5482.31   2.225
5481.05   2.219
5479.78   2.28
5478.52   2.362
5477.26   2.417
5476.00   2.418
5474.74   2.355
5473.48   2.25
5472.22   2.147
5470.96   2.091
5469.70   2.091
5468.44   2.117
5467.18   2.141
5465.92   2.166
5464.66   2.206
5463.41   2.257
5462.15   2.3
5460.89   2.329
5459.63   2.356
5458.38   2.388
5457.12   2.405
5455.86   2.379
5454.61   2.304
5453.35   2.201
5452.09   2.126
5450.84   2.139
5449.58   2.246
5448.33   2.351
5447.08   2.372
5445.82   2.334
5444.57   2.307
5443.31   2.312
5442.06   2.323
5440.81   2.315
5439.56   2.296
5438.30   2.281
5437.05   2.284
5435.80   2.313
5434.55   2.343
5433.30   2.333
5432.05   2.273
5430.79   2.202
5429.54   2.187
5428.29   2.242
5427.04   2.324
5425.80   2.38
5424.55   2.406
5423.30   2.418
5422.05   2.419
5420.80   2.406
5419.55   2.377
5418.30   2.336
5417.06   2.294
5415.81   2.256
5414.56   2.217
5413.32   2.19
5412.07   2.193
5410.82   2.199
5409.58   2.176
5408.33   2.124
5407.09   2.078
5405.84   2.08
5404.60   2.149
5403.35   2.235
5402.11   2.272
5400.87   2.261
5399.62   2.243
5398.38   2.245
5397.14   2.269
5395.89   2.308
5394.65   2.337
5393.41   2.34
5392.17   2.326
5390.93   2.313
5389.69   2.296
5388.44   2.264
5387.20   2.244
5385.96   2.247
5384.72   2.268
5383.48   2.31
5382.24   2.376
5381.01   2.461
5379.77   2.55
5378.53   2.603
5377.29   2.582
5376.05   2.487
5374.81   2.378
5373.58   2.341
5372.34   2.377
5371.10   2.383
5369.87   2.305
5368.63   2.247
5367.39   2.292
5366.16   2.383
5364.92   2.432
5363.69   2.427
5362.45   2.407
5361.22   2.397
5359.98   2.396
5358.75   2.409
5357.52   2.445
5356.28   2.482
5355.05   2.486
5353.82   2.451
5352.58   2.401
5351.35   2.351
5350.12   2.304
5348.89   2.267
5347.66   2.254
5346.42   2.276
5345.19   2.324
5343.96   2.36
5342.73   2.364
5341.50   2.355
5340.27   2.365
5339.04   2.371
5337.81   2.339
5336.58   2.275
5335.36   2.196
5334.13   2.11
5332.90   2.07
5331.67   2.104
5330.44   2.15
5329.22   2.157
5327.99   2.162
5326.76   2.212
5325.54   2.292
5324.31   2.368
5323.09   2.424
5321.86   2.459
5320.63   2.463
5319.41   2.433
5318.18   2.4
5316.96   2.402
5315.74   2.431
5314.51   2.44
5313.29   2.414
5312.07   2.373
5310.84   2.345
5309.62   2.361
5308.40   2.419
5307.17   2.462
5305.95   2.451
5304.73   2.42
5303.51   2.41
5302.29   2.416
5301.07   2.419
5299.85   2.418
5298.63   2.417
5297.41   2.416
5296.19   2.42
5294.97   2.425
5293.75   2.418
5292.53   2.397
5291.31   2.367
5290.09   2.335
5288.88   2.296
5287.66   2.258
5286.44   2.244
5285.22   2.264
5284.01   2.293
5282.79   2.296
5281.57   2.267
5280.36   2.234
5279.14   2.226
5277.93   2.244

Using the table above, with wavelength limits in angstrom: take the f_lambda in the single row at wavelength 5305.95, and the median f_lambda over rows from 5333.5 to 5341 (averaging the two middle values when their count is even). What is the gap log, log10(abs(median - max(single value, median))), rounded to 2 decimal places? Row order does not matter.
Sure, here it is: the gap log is -0.84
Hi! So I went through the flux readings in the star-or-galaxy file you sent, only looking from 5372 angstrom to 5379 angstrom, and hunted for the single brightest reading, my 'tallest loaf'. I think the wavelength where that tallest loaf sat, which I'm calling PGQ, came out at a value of 5378.53 angstrom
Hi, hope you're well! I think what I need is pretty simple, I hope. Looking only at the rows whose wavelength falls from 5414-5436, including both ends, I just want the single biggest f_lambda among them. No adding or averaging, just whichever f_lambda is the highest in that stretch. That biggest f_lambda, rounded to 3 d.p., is 2.419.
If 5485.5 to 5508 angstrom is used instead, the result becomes 2.398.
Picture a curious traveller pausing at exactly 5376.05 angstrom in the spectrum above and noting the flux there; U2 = 2.487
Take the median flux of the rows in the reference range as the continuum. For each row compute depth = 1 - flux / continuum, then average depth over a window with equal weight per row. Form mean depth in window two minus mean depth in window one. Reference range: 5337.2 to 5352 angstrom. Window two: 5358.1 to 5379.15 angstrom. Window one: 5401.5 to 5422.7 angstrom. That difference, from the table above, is -0.071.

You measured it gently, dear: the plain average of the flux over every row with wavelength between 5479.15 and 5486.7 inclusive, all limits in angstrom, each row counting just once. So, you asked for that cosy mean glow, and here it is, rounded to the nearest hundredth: 2.30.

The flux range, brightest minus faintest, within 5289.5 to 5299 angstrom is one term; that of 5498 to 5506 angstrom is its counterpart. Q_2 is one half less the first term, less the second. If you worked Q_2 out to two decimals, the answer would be 0.22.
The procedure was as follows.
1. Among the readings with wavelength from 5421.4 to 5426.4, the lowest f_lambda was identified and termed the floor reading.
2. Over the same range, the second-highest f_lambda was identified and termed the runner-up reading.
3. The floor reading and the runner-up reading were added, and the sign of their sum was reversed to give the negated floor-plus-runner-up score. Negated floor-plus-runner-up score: -4.80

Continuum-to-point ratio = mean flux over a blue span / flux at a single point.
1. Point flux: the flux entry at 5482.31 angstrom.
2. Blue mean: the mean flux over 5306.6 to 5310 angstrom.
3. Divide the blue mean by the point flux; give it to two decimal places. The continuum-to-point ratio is 1.08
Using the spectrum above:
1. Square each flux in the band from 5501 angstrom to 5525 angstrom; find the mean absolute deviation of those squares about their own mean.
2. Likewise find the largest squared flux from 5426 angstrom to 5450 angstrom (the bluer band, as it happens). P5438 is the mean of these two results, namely 2.98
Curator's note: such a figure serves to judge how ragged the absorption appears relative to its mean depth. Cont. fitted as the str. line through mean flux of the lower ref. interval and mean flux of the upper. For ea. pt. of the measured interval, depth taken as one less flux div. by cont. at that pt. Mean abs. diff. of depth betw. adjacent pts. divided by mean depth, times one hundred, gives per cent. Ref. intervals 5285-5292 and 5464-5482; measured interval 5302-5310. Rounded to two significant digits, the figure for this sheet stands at -20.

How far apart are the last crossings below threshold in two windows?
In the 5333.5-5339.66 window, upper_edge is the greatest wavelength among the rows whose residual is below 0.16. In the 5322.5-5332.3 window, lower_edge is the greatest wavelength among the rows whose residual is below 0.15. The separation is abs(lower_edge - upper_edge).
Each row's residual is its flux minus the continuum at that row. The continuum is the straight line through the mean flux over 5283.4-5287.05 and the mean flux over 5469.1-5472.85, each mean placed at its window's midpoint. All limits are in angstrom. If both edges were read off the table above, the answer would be 7.4 angstrom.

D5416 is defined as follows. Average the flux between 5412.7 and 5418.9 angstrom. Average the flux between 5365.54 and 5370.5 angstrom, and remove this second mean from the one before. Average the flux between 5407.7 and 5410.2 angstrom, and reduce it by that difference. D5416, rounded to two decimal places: 2.20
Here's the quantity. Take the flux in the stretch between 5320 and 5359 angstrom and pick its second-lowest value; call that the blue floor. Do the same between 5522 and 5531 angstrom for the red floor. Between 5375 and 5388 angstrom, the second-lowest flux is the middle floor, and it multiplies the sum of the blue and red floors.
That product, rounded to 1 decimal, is 9.8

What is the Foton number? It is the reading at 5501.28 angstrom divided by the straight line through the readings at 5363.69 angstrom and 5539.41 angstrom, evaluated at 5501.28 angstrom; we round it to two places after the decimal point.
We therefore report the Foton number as 1.00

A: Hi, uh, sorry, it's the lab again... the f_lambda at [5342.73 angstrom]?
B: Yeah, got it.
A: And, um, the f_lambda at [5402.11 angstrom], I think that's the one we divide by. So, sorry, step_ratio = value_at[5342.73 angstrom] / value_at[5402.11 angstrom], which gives 1.04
